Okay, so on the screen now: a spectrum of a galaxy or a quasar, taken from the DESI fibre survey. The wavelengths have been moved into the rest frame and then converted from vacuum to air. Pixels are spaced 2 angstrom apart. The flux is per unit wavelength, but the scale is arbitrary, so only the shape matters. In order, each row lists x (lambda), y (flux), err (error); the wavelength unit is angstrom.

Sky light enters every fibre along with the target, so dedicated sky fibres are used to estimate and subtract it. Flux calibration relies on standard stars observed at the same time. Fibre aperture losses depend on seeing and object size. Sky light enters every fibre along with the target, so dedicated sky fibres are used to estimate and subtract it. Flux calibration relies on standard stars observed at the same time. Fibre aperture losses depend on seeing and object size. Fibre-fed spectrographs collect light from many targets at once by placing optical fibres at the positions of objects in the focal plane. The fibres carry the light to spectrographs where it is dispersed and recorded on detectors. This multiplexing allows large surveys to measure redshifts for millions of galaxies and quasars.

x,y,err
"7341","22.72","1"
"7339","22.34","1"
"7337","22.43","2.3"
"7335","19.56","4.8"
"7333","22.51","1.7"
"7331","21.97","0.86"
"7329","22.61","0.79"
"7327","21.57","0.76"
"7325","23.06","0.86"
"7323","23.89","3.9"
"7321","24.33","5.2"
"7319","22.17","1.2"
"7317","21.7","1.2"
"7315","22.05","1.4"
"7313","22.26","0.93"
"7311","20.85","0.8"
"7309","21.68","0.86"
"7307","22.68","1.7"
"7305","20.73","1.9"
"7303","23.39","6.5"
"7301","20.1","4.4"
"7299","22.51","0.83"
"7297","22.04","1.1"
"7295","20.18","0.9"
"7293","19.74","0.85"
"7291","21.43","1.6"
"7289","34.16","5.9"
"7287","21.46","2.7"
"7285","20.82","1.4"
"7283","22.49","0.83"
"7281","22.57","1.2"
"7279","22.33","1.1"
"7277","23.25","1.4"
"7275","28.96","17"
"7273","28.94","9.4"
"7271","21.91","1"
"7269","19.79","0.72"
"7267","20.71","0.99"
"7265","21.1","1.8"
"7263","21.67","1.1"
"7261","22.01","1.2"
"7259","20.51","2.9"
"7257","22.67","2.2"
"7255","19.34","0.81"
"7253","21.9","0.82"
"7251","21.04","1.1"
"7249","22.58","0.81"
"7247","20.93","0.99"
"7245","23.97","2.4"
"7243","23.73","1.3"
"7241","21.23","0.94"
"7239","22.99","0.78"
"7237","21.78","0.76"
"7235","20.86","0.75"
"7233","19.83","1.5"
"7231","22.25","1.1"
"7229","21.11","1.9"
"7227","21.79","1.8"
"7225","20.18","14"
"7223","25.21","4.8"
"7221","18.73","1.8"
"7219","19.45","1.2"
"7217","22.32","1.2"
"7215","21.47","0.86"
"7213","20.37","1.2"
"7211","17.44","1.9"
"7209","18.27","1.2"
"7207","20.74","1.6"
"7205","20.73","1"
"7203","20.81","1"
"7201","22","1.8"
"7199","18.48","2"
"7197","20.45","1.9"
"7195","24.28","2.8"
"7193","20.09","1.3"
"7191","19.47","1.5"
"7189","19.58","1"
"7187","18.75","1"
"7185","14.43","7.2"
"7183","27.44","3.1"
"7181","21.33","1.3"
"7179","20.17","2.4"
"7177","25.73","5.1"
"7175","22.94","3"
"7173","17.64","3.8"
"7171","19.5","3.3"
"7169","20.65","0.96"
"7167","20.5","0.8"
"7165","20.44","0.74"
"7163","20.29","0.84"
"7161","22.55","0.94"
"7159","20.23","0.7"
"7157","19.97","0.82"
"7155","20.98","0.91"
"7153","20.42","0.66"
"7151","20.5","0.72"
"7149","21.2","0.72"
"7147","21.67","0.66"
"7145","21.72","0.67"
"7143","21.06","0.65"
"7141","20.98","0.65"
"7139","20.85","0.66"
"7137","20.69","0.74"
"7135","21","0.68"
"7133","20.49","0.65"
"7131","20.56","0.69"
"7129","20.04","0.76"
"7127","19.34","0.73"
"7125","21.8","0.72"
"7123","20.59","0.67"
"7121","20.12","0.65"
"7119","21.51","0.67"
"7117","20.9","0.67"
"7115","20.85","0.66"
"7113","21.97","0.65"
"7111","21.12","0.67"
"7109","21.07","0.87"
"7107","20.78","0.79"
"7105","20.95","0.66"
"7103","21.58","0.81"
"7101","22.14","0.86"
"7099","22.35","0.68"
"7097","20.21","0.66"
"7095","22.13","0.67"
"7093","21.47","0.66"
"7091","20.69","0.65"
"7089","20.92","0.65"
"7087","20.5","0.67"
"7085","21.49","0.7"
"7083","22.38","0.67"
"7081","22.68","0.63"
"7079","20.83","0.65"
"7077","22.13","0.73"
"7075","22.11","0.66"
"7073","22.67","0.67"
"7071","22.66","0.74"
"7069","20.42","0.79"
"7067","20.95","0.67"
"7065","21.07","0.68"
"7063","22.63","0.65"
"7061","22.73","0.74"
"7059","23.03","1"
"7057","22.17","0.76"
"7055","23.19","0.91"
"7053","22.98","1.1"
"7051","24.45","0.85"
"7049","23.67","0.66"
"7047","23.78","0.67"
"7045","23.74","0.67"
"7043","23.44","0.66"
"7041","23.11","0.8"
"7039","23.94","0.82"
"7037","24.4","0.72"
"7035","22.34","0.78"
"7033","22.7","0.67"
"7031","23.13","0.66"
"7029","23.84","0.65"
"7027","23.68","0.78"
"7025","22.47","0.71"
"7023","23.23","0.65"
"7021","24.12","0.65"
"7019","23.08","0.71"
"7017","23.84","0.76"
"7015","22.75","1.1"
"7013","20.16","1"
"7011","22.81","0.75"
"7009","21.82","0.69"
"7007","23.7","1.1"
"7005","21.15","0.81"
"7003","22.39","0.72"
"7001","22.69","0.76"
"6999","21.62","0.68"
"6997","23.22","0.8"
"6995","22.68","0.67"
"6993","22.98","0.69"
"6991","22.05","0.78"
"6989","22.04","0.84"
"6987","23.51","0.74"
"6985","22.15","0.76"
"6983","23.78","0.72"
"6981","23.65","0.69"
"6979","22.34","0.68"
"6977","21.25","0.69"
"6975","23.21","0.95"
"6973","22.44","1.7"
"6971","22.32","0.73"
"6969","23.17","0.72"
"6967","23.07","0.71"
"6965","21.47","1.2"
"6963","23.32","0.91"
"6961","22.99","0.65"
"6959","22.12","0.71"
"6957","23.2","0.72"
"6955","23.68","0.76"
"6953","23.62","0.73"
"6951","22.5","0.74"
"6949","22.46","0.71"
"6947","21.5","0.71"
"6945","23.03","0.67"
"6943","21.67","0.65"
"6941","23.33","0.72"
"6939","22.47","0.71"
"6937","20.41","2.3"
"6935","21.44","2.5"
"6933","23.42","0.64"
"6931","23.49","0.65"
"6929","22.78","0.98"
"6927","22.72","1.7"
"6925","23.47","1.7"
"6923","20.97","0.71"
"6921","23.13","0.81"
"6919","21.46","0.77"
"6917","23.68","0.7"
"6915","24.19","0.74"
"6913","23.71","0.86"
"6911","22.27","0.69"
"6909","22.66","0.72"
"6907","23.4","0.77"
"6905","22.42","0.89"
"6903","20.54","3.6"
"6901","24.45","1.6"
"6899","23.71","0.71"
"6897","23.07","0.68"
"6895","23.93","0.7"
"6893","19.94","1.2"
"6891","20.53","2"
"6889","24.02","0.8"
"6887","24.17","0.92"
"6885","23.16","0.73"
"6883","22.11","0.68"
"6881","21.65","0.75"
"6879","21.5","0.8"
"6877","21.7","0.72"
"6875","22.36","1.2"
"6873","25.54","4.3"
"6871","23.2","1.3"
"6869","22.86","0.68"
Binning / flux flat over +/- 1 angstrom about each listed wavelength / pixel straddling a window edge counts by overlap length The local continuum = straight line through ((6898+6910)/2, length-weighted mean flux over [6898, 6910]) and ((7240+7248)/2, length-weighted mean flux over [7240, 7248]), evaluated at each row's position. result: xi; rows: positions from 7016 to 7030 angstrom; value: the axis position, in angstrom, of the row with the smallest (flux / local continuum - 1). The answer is 7025 angstrom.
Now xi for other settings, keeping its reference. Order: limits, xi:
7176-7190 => 7185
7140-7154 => 7153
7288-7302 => 7293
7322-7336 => 7335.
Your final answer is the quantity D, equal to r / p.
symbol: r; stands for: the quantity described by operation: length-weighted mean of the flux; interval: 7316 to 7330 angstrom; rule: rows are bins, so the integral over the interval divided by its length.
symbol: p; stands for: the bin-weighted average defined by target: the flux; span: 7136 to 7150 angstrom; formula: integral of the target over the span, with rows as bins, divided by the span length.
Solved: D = 1.08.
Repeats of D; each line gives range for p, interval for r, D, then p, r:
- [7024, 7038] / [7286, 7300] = 0.99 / 23.2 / 23.1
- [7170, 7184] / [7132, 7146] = 0.95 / 22.1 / 21.0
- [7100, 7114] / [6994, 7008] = 1.05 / 21.4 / 22.5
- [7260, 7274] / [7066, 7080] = 0.97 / 22.3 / 21.7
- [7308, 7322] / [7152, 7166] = 0.93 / 22.1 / 20.7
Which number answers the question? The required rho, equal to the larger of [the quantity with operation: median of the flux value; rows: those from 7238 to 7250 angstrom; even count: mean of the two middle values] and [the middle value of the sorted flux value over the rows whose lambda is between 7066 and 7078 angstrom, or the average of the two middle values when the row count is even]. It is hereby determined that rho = 22.8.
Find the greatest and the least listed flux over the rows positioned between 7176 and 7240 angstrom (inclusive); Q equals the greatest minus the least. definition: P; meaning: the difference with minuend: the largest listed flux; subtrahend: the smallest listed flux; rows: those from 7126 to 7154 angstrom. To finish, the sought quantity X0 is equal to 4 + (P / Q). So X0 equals 4.2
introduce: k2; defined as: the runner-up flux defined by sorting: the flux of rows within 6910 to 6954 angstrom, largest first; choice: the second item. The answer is 23.71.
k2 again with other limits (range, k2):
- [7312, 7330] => 23.89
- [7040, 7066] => 23.78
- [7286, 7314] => 23.39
